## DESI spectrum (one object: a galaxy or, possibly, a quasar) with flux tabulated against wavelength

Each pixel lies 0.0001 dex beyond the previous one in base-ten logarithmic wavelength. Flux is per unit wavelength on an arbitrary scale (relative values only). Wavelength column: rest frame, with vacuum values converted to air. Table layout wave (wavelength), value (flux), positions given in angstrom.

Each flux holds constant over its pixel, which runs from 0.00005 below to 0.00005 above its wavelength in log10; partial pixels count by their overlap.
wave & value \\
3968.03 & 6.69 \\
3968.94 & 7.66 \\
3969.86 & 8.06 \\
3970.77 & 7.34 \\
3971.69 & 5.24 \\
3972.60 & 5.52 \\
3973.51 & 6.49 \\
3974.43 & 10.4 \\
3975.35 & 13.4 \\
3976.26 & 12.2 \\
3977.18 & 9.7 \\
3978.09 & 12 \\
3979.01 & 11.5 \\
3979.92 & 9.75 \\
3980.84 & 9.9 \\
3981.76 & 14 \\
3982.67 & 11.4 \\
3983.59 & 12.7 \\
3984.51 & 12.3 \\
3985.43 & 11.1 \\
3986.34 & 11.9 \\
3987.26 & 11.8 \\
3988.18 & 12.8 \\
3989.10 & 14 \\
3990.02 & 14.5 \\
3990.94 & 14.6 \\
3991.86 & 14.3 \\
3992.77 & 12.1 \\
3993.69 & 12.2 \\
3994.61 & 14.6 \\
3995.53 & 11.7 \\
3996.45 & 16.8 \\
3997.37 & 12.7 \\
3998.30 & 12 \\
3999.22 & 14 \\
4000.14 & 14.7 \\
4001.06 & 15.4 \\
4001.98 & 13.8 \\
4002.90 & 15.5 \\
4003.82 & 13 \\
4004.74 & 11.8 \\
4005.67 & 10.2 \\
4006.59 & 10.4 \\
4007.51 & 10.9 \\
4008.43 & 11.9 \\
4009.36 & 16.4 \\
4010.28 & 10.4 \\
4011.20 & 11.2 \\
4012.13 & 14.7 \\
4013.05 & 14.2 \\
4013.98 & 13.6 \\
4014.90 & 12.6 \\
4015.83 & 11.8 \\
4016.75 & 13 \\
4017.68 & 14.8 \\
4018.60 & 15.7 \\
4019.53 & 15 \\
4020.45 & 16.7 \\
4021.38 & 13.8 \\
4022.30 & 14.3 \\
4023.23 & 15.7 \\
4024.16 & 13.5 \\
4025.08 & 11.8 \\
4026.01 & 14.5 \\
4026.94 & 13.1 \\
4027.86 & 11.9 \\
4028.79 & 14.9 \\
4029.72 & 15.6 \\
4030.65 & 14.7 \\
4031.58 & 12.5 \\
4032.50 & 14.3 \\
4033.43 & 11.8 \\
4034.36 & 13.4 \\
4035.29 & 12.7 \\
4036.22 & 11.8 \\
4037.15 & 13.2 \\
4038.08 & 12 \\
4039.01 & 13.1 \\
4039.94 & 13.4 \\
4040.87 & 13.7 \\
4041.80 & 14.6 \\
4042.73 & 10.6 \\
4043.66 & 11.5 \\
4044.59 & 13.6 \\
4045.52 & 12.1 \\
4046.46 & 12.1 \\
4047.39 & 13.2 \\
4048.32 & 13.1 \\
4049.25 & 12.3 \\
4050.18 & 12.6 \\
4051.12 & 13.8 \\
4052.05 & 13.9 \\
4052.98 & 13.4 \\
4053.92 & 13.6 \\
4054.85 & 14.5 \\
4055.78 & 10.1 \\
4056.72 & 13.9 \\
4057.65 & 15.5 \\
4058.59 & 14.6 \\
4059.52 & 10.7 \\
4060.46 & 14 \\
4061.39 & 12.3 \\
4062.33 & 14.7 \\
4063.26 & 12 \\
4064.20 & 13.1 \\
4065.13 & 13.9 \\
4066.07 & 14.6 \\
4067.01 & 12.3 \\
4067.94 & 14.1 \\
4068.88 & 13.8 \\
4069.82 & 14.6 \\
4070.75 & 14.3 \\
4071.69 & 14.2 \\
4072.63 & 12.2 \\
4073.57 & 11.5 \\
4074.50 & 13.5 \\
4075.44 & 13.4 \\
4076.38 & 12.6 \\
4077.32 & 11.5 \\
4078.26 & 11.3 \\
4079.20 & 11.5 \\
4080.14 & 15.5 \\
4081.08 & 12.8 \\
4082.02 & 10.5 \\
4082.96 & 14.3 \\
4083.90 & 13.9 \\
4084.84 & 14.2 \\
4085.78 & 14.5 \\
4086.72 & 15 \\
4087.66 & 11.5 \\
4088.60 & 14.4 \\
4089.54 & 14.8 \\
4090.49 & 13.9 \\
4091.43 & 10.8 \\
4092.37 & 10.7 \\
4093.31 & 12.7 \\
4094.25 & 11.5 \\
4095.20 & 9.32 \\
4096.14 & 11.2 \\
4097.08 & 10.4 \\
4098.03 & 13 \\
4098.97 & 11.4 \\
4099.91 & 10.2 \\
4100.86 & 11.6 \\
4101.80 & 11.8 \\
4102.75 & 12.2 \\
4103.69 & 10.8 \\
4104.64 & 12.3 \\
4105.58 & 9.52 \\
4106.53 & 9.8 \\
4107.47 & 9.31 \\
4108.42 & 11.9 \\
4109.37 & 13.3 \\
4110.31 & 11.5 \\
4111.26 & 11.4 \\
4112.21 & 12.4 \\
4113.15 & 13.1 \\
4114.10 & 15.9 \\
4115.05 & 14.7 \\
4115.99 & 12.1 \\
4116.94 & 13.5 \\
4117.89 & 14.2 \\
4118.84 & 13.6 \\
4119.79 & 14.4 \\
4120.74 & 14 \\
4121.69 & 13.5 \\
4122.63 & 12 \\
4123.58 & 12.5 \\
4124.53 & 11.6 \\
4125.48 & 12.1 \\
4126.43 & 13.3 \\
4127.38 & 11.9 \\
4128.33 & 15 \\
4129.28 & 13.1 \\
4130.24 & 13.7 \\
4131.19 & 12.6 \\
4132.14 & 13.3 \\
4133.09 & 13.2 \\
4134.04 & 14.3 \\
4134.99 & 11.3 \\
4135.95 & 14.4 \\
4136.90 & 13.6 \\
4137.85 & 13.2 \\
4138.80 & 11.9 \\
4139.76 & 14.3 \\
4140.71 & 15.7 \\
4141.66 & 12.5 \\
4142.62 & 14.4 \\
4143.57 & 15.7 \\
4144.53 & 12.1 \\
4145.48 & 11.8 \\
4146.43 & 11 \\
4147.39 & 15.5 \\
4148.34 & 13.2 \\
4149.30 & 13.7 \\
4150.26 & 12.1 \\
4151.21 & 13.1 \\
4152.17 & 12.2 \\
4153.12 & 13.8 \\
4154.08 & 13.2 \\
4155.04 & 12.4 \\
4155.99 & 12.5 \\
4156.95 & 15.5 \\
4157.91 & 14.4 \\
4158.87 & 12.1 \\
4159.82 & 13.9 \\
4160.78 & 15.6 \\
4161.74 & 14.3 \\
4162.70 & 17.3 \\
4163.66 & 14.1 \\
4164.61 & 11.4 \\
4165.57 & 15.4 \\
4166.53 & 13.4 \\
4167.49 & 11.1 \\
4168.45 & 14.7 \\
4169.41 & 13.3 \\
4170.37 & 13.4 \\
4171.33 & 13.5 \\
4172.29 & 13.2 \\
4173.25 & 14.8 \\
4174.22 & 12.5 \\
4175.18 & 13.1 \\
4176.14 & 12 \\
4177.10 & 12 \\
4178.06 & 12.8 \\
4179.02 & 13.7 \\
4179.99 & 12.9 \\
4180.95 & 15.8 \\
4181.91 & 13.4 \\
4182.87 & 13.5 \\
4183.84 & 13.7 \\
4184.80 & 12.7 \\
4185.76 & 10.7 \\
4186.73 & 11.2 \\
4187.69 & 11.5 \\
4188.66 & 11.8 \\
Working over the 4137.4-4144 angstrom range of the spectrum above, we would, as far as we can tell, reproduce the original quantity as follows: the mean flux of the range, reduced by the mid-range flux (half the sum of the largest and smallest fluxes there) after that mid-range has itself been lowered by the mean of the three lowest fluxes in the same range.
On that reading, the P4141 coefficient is 12.7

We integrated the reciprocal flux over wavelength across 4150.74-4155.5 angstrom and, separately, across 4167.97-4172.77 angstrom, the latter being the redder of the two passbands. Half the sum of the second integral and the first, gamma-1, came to 0.36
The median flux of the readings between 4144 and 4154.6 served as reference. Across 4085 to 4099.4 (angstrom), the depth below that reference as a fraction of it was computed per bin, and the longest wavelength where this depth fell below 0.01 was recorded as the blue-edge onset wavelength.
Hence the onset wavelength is 4098.03 angstrom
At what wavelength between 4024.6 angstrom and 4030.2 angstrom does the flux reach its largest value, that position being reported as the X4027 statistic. 4029.72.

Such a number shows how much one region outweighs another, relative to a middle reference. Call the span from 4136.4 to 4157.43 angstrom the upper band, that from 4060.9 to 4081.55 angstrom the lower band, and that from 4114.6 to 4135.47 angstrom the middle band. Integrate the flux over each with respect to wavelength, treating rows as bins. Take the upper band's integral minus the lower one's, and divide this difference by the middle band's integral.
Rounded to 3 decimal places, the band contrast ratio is 0.031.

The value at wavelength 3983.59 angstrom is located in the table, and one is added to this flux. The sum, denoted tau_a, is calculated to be 13.7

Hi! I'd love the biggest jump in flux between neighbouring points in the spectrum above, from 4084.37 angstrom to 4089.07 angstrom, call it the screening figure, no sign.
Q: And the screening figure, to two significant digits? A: 3.5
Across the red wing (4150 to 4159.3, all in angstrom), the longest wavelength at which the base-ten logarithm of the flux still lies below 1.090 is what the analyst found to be 4158.87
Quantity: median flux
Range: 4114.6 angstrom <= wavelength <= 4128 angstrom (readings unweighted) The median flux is 13.4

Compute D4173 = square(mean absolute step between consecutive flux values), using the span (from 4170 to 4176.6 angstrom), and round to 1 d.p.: 1.0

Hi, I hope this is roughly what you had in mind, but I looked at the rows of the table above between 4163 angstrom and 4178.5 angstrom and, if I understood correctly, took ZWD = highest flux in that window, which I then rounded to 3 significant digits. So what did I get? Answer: 15.4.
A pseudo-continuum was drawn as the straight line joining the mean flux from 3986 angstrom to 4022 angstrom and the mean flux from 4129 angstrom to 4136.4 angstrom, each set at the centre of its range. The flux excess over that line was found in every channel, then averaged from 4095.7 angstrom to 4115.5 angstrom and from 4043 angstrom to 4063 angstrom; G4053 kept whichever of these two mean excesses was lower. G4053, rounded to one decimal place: -1.5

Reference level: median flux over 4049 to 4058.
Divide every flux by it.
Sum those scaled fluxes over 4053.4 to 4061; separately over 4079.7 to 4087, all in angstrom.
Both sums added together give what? 15.9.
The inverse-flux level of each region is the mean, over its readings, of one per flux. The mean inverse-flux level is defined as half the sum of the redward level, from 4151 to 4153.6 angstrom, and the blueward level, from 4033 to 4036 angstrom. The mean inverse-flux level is 0.078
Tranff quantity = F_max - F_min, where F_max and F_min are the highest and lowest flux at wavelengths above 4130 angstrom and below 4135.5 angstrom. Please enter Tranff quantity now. 3.0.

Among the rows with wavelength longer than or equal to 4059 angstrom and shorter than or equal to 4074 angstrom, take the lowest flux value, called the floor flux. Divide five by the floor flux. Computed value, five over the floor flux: 0.47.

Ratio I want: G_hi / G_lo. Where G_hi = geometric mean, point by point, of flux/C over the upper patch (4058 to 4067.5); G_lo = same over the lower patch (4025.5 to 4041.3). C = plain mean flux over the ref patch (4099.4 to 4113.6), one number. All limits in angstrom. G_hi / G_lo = 0.99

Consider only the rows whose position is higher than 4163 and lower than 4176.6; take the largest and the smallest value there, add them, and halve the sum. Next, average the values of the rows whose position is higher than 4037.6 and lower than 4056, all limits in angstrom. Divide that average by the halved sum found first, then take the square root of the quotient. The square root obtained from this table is 0.99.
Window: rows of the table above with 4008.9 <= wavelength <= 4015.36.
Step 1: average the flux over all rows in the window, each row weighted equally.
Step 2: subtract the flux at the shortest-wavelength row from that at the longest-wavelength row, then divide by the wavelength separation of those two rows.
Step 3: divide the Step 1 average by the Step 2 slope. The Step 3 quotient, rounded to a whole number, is -19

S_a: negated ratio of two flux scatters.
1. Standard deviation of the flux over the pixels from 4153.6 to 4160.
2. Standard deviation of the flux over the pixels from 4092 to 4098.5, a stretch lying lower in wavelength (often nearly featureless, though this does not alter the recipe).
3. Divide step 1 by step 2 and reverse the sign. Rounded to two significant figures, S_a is -0.96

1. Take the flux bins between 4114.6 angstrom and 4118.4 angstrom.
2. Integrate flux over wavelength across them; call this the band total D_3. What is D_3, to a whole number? 52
